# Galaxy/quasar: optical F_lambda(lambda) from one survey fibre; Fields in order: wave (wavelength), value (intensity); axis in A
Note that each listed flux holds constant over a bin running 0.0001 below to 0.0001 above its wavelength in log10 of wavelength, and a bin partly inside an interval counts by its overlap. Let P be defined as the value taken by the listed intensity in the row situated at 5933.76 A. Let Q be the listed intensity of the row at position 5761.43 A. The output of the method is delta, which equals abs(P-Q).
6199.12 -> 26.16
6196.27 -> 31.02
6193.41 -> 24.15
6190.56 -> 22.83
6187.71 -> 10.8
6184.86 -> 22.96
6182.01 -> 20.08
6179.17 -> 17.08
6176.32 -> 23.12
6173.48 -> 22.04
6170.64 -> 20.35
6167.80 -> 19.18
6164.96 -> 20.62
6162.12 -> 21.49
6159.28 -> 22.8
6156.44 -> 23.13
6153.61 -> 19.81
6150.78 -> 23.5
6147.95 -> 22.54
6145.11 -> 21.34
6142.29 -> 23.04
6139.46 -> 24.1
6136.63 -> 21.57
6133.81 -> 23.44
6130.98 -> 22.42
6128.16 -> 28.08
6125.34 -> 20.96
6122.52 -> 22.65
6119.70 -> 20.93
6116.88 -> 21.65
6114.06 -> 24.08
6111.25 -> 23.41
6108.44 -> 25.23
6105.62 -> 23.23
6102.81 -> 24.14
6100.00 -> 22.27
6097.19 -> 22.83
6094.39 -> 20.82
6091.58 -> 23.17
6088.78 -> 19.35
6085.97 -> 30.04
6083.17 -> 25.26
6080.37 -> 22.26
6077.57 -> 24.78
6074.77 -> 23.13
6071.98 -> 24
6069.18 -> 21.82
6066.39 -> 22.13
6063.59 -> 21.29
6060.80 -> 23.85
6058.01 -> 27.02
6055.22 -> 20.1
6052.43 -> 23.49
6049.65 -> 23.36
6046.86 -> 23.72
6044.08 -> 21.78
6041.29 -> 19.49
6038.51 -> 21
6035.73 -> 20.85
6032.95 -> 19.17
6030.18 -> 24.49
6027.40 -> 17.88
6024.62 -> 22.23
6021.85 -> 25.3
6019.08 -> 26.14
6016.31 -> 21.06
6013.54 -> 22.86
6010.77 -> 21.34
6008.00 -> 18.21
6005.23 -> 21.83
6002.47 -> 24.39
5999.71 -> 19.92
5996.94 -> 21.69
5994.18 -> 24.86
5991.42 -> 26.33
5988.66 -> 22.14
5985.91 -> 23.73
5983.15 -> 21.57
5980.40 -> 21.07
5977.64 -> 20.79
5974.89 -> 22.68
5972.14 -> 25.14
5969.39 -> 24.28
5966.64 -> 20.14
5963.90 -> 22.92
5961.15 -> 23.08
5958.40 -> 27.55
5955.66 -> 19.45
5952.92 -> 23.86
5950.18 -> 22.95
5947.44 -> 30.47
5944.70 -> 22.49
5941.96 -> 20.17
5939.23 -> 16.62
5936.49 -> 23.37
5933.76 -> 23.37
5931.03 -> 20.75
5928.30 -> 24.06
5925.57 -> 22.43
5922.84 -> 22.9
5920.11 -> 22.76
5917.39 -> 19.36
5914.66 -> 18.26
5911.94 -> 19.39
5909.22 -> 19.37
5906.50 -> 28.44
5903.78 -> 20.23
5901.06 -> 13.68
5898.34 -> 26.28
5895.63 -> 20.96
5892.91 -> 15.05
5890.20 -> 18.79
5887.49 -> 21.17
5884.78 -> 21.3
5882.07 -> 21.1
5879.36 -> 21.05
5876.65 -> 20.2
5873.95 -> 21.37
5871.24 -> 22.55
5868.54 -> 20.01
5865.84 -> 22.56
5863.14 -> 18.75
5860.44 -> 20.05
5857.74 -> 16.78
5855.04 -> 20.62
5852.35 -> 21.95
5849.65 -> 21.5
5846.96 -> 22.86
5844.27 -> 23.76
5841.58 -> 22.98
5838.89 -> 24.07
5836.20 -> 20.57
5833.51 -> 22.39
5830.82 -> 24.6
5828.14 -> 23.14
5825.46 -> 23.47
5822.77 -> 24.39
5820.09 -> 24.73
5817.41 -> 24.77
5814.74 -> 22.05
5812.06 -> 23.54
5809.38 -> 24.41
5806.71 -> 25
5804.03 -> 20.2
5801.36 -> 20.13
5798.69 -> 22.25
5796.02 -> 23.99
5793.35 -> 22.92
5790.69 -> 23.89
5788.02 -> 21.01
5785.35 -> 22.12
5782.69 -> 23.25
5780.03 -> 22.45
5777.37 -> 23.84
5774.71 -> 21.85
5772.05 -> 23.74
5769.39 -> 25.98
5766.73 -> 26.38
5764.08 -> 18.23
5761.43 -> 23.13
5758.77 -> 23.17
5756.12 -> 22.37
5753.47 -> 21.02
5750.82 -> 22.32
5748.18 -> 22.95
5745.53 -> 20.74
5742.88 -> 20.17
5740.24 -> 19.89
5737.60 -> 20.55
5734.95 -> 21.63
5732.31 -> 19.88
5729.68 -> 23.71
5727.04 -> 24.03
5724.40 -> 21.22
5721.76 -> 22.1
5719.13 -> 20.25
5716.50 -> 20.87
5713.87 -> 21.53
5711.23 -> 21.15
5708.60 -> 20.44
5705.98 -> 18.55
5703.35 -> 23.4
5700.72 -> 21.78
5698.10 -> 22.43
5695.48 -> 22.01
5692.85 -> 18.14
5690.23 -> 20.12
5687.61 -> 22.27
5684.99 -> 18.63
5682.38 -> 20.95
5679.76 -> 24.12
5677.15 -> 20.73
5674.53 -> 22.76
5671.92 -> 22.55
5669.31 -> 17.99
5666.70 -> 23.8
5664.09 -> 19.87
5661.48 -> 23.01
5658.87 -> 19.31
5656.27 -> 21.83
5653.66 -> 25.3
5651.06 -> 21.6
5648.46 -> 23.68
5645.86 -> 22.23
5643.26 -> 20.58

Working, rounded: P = 23.37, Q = 23.13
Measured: 0.2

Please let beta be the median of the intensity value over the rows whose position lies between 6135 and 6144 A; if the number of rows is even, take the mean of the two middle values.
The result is 23.0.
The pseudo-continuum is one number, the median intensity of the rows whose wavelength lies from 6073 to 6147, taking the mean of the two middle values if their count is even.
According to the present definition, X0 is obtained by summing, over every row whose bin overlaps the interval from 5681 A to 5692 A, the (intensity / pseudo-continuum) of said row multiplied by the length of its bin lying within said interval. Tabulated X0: 9.7 A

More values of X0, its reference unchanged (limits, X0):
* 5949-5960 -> 11.2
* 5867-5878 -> 10.0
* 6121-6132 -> 11.2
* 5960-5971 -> 10.8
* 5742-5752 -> 9.4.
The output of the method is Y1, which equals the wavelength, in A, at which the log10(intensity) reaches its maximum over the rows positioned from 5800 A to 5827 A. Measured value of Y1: 5806.71 A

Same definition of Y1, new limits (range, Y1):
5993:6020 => 6019.08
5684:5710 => 5703.35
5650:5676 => 5653.66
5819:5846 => 5820.09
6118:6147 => 6128.16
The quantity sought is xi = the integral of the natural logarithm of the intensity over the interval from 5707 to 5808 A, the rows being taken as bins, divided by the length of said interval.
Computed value 3.09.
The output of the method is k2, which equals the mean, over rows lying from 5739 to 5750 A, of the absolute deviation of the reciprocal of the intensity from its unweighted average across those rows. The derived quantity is 0.0022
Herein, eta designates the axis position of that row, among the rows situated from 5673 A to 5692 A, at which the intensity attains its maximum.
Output 5679.76 A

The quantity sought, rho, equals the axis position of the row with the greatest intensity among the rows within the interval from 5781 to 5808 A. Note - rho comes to 5806.71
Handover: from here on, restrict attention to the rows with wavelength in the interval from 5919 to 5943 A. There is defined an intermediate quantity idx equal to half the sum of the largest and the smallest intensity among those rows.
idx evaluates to 20.3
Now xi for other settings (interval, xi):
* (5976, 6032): 3.10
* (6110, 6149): 3.13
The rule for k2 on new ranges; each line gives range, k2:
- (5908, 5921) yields 0.0027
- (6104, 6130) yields 0.0029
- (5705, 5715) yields 0.0024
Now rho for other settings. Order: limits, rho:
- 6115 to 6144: 6128.16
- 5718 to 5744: 5727.04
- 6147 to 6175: 6150.78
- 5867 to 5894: 5871.24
